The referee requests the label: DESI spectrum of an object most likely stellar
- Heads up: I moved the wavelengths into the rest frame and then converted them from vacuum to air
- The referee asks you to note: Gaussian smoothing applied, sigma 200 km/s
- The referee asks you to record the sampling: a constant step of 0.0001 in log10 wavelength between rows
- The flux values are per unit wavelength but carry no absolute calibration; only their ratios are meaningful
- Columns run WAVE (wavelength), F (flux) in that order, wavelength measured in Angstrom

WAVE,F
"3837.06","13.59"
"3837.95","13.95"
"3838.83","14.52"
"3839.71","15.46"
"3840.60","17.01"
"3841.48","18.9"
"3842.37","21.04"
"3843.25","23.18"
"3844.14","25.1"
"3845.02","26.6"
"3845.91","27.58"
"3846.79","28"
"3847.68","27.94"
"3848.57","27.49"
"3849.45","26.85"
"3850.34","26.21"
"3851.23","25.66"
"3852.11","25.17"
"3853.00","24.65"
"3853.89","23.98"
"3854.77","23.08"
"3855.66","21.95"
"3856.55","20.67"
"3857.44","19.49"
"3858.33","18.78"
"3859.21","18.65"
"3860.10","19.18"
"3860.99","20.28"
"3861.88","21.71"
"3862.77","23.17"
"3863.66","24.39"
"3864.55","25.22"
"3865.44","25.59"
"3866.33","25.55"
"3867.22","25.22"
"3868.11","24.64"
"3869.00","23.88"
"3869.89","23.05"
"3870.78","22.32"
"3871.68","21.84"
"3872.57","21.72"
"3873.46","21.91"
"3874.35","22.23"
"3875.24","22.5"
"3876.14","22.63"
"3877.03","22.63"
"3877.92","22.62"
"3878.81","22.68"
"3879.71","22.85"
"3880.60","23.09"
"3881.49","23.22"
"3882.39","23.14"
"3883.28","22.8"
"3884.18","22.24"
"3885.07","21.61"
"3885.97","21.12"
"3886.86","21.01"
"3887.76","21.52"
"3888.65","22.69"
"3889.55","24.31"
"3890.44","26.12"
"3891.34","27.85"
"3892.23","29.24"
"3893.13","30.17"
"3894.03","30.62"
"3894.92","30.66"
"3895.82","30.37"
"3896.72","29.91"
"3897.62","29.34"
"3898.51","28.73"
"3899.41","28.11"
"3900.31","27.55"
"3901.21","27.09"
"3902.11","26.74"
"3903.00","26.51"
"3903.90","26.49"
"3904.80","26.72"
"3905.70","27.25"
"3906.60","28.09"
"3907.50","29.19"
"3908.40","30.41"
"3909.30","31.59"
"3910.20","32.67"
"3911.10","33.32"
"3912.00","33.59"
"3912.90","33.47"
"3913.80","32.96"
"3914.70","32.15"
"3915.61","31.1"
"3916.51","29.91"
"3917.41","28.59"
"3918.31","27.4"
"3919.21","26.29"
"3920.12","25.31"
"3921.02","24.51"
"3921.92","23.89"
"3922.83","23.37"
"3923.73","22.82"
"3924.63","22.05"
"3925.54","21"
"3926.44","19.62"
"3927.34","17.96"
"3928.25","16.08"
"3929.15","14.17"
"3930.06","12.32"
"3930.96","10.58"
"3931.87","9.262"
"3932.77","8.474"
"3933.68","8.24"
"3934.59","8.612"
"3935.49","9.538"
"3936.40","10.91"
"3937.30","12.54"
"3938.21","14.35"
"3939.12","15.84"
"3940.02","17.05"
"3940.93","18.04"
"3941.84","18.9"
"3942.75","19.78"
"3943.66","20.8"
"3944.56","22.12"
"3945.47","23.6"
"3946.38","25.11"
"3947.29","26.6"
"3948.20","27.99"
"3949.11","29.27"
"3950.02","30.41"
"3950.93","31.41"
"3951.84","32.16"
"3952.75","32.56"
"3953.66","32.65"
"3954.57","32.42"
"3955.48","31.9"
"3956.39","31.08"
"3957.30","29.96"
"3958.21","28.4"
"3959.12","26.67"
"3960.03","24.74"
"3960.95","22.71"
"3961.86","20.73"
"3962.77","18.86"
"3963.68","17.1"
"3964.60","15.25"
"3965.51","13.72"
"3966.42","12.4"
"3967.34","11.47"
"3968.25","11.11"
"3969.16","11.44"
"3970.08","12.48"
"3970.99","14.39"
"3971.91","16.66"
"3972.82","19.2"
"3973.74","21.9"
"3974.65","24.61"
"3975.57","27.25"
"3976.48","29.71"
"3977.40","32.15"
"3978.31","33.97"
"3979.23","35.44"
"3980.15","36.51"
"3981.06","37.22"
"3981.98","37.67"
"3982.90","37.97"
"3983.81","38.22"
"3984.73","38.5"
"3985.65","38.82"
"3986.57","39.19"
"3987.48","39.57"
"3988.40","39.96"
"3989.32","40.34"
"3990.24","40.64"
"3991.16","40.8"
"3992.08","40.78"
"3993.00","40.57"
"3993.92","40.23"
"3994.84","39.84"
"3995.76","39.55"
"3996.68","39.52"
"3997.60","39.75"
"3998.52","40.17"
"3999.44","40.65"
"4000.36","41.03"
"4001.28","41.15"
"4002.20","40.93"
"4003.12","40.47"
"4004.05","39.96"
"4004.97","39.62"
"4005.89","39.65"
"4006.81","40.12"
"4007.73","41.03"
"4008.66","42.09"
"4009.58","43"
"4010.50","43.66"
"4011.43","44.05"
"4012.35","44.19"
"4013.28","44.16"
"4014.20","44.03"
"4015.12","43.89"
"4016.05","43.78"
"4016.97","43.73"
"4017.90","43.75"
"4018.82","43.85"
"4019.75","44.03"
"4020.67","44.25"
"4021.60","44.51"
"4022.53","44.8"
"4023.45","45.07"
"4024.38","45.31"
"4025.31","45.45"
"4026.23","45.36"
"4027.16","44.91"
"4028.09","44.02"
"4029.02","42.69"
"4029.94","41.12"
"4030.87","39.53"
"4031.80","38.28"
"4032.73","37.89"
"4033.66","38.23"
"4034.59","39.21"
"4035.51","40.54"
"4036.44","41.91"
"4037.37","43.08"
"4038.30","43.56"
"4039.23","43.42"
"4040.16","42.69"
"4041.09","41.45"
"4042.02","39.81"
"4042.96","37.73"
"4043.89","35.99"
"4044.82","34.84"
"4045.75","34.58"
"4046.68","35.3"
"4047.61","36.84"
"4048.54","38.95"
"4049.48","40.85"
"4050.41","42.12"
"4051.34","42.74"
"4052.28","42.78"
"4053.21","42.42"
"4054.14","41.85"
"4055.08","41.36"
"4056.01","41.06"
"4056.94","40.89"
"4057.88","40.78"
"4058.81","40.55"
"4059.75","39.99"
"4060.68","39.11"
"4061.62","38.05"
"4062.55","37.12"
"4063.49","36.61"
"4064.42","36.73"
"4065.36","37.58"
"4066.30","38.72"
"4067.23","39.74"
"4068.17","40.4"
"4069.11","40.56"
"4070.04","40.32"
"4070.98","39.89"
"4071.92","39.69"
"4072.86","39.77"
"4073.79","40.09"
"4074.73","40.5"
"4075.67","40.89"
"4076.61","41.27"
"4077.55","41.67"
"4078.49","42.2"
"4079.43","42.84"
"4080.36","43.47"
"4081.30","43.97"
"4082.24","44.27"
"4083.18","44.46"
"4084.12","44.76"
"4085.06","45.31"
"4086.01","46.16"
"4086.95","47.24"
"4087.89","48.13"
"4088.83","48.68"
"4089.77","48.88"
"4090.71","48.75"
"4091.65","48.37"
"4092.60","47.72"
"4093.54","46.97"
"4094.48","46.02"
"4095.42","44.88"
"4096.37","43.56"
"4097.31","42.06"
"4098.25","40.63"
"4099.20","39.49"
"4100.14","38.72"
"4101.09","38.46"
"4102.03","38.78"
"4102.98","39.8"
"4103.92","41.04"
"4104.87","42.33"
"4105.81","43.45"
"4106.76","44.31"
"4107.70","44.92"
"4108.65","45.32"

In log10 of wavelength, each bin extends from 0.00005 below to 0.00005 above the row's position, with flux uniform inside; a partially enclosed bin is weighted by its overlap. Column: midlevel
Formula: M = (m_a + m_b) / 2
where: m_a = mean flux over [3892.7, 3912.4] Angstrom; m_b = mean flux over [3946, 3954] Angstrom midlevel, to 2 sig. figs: 30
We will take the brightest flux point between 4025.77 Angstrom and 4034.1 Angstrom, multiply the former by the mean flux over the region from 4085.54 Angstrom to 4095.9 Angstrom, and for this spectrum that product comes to 2152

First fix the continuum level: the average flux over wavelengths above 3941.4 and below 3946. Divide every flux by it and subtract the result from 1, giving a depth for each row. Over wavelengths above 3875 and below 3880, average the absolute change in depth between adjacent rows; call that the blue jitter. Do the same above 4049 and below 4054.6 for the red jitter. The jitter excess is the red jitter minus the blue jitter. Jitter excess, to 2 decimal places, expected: 0.02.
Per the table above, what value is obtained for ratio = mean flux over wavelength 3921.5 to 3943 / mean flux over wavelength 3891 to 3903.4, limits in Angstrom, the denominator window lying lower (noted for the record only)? 0.5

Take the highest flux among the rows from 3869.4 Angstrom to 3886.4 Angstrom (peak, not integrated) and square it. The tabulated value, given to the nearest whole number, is 539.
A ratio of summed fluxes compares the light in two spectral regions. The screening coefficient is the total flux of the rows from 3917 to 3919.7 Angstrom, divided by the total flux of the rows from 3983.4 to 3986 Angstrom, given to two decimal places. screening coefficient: 0.71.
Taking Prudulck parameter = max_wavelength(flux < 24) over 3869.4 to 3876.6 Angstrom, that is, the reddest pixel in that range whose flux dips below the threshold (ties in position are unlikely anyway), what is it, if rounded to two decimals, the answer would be 3876.14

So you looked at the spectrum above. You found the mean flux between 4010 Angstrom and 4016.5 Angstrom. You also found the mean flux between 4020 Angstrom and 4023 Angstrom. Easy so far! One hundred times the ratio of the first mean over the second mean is 99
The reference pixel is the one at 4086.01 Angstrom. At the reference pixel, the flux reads 46.16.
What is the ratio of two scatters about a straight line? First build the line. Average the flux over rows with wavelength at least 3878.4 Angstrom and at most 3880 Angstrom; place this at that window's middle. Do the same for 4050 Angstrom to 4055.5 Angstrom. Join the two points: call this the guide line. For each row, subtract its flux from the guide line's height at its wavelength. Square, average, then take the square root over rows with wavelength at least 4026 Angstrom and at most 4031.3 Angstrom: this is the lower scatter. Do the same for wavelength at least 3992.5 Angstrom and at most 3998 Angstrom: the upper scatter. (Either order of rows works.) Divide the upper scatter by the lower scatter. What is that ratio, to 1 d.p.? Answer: 1.0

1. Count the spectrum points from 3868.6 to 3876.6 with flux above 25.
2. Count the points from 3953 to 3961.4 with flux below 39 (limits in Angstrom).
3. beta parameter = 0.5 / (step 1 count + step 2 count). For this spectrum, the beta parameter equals 0.06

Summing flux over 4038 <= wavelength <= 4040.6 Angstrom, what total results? 130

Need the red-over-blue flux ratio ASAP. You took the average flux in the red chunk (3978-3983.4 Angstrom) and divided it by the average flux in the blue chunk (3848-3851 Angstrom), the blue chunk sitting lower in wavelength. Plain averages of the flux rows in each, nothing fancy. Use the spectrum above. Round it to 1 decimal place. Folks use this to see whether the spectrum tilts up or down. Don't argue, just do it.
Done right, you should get 1.4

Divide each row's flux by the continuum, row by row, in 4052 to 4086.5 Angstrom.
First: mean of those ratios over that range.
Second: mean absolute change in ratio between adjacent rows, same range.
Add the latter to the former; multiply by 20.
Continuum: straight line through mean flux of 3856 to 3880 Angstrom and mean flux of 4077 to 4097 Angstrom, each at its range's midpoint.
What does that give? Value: 19.0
